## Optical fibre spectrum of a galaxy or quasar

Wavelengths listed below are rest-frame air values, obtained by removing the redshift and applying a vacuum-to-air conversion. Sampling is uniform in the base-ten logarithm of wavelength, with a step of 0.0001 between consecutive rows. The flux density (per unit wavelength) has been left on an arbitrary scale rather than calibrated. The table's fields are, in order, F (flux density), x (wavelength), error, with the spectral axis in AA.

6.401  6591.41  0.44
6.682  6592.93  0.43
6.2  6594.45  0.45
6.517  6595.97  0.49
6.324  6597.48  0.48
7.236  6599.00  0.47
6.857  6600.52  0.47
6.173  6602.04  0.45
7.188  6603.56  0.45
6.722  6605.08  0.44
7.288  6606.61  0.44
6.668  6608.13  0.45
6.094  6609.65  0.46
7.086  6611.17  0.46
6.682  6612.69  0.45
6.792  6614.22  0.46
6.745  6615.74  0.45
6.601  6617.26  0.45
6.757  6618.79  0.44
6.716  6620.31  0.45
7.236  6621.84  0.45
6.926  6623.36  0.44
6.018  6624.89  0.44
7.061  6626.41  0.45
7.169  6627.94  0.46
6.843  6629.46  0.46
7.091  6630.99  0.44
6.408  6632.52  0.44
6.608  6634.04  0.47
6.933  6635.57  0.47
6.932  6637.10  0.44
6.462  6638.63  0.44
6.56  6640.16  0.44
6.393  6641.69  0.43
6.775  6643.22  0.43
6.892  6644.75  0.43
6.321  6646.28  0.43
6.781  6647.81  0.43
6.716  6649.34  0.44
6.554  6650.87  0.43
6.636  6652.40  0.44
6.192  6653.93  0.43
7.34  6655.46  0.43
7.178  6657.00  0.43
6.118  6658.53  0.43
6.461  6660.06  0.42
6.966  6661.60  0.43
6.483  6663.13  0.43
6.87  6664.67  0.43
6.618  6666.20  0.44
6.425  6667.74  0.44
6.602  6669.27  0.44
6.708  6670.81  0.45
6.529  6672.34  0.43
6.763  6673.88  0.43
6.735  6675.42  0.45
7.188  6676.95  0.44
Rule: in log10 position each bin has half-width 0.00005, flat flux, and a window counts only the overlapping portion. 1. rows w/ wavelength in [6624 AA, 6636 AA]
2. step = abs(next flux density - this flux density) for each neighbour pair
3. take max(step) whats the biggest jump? 1.04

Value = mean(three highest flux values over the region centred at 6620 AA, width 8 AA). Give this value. 6.97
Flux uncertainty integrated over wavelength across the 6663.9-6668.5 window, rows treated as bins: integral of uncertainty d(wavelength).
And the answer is 2.01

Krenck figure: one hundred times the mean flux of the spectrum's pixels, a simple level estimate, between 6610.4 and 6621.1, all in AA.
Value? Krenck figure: 677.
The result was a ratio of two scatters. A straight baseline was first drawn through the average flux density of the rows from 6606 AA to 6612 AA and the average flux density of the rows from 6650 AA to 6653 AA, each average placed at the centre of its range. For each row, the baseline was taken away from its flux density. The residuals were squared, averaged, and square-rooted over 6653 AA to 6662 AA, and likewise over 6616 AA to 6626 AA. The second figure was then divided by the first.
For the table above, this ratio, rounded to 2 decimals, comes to 0.74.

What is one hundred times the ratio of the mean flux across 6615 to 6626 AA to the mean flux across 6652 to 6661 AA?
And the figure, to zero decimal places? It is 101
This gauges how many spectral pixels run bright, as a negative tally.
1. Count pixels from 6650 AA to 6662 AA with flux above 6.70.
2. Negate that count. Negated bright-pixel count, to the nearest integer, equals -3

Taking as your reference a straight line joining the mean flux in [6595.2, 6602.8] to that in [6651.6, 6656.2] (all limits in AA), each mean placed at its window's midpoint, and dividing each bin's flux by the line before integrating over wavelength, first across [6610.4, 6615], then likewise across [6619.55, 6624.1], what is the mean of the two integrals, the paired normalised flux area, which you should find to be 4.74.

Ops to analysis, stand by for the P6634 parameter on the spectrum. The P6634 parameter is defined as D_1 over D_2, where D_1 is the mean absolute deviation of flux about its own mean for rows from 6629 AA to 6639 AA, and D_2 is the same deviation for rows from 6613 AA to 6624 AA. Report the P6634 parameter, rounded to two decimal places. 1.53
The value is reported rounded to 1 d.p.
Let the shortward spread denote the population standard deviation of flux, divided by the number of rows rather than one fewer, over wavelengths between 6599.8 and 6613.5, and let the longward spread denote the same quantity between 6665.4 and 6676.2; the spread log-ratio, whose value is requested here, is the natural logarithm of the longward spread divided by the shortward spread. -1.3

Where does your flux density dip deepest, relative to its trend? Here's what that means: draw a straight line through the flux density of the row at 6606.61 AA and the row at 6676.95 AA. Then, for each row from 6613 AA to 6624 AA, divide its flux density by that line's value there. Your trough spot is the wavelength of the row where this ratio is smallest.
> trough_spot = 6617.26 AA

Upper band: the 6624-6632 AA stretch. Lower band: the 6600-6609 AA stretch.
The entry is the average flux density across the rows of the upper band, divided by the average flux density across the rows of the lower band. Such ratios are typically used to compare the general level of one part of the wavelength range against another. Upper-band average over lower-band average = 1.00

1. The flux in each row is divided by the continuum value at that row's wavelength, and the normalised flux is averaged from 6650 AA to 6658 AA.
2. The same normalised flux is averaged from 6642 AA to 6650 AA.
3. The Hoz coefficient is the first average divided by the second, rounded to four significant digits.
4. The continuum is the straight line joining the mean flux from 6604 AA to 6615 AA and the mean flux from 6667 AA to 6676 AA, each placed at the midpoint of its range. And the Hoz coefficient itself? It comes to 1.015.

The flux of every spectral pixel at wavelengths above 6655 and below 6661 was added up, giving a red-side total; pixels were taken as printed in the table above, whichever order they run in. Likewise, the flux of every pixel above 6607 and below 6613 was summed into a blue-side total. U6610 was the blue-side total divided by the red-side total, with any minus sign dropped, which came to 0.98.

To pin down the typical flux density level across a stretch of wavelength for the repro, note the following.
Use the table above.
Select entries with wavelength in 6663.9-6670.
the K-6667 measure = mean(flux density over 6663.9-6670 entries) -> 6.63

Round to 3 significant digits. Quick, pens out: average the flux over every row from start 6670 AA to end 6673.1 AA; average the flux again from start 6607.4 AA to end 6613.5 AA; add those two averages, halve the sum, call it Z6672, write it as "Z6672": 6.63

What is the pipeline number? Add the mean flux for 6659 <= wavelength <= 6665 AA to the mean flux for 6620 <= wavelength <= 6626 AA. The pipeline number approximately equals 13.4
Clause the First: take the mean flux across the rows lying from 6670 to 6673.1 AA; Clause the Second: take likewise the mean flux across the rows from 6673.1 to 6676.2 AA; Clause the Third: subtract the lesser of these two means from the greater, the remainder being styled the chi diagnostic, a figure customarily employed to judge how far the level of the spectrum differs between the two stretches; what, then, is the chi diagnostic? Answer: 0.13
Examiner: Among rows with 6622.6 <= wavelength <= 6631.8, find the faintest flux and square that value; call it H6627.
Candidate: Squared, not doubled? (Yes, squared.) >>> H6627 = 36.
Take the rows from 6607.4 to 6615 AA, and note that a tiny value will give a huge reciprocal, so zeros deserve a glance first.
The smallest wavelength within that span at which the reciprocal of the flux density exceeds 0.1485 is 6608.13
